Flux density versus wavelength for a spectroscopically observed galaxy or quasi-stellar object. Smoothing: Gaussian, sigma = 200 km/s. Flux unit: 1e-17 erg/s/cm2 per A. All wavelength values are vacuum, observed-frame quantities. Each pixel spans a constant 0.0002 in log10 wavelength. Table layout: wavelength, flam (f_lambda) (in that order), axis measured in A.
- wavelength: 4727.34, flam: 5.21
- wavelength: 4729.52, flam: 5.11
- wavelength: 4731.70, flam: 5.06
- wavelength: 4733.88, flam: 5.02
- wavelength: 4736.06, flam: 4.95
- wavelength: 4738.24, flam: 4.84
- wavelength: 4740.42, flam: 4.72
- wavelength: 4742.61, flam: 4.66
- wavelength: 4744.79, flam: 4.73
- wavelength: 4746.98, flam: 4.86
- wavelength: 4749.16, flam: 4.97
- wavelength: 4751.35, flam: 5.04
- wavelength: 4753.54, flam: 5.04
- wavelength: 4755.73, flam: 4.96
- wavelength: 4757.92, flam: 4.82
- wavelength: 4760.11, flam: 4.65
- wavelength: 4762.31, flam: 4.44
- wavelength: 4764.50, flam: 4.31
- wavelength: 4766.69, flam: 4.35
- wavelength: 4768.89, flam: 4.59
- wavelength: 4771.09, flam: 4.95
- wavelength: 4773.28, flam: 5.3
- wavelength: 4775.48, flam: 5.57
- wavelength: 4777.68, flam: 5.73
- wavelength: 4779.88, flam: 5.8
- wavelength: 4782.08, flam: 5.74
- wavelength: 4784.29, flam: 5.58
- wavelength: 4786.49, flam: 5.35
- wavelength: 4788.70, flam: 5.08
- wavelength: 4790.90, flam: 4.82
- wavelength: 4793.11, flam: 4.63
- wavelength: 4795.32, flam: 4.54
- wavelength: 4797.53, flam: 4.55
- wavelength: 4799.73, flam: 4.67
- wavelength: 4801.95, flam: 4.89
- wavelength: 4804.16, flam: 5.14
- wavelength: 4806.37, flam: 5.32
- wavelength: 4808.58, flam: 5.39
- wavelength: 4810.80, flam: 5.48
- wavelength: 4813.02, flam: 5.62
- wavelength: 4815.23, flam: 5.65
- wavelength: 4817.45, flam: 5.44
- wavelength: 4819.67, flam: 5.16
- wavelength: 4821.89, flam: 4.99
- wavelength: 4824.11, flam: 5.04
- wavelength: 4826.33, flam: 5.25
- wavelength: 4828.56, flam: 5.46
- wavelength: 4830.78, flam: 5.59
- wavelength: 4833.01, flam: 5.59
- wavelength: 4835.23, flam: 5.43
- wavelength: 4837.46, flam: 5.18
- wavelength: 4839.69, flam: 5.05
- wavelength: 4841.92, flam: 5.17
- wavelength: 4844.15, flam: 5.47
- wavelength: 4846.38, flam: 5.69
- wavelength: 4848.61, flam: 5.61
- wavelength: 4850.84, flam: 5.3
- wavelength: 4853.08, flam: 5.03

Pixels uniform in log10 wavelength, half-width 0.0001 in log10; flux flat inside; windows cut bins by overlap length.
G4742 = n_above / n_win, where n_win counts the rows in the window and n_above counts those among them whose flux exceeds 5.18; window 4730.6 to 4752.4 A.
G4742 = 0.0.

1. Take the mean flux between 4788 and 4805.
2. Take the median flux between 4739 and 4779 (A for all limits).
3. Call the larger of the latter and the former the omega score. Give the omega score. 4.84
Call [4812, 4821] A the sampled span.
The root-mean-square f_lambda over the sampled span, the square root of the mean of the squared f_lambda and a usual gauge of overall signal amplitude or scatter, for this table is 5.5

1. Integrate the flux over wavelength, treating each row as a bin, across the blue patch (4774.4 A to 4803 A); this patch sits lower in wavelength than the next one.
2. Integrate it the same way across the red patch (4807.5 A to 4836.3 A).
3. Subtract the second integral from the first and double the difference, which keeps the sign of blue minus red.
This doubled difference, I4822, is -16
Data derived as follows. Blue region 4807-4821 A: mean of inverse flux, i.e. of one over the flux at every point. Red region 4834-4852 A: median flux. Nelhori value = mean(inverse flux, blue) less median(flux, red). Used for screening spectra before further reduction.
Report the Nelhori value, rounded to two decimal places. -5.18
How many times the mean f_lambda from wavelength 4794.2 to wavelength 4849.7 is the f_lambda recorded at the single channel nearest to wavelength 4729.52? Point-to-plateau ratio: 0.97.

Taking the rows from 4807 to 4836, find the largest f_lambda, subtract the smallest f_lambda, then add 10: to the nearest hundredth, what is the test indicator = 10.66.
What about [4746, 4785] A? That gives 11.49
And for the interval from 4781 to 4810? 11.20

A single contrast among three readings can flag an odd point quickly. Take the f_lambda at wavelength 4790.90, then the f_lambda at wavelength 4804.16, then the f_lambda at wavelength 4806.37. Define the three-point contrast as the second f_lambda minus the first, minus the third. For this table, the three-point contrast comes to -5.0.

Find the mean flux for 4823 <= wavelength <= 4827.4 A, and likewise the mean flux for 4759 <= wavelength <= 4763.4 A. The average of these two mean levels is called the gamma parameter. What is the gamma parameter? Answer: 4.84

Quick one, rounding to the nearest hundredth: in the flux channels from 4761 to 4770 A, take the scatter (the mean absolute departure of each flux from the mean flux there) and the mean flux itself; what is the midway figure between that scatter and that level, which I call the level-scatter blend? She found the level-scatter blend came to 2.26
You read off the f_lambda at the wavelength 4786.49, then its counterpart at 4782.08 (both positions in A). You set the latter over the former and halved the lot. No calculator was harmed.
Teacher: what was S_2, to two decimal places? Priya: 0.54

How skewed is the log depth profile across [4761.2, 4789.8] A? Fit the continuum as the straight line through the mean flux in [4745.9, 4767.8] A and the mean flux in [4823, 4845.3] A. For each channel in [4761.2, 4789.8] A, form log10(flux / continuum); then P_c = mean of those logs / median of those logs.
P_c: 0.6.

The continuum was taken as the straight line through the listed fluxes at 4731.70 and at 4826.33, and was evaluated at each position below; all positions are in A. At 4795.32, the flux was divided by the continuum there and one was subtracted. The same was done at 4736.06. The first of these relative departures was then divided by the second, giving 5.3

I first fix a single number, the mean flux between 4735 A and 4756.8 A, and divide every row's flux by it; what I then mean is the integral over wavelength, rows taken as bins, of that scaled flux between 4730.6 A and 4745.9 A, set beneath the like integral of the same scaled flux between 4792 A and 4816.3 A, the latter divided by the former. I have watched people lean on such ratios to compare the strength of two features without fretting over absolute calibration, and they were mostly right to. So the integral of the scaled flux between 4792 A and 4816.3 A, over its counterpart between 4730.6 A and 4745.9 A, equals 1.7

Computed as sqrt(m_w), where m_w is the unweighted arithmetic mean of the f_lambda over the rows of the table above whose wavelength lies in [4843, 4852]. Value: 2.35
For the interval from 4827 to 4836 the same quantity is 2.35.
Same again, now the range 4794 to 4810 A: 2.22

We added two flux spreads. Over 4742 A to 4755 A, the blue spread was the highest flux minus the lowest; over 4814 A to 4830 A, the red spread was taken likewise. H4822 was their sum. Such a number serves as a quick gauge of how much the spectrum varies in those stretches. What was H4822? 1.0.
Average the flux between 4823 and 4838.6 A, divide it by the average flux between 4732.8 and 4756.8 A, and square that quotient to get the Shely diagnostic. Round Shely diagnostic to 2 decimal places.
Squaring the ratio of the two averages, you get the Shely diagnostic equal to 1.20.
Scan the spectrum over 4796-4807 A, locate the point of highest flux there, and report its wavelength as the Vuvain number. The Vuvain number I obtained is 4806.37 A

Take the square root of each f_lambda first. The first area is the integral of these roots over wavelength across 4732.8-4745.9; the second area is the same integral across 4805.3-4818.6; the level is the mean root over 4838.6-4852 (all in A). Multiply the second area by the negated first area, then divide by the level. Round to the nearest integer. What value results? -386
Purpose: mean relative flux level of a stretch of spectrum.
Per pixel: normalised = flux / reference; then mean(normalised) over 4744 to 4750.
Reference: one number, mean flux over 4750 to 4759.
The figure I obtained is 0.98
